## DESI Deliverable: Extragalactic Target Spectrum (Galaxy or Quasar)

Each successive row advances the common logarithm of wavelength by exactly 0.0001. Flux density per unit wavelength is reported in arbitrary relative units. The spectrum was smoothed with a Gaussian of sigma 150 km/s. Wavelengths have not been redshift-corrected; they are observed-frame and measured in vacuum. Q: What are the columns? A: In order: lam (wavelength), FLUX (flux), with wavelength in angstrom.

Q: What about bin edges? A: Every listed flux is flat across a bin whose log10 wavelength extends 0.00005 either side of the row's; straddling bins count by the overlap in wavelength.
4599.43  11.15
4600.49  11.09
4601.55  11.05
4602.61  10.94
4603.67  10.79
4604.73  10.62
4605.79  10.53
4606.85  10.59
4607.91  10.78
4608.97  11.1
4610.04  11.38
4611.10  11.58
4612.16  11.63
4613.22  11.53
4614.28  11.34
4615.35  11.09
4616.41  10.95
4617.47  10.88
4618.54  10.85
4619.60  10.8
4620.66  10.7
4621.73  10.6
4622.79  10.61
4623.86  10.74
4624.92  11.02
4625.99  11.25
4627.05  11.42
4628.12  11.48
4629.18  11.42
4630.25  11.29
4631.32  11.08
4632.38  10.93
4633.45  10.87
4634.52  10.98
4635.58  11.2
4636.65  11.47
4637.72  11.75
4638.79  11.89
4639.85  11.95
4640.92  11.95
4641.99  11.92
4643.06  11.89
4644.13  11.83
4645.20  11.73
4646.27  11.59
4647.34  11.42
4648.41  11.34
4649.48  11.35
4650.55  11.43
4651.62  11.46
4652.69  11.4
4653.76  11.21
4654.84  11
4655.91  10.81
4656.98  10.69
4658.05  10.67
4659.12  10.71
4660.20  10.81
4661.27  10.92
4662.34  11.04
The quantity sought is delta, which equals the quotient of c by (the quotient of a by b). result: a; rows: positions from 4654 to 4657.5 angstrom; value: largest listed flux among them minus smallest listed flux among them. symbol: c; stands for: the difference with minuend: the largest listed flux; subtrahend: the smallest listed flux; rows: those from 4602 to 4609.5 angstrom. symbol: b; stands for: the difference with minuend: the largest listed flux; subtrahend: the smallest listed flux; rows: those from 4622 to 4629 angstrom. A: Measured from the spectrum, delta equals 1.6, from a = 0.3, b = 0.87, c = 0.6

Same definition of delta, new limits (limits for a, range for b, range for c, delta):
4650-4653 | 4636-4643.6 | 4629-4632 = 2.7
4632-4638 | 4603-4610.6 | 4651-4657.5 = 0.7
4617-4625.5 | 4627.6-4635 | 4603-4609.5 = 0.8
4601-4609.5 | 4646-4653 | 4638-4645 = 0.1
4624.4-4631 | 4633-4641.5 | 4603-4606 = 0.6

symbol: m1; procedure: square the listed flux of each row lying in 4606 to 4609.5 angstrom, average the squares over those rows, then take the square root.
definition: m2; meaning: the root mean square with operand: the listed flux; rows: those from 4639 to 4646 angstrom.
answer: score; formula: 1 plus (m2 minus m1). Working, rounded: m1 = 10.8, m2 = 11.9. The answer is 2.1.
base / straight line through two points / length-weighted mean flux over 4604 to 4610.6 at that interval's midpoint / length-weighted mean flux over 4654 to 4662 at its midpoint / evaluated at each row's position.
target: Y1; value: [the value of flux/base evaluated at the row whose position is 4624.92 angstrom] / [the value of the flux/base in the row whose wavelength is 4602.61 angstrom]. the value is 1.01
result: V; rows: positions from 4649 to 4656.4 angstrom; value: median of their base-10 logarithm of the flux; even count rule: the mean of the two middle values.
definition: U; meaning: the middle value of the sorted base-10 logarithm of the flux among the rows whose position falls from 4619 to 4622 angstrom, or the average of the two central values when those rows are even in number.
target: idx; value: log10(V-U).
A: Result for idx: -1.59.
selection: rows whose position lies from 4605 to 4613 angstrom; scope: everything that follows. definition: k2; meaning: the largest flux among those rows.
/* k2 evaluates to 11.63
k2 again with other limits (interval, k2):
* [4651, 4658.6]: 11.46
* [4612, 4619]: 11.63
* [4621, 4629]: 11.48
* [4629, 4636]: 11.42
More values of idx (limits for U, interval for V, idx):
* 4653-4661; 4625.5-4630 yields -1.62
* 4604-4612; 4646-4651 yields -1.60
